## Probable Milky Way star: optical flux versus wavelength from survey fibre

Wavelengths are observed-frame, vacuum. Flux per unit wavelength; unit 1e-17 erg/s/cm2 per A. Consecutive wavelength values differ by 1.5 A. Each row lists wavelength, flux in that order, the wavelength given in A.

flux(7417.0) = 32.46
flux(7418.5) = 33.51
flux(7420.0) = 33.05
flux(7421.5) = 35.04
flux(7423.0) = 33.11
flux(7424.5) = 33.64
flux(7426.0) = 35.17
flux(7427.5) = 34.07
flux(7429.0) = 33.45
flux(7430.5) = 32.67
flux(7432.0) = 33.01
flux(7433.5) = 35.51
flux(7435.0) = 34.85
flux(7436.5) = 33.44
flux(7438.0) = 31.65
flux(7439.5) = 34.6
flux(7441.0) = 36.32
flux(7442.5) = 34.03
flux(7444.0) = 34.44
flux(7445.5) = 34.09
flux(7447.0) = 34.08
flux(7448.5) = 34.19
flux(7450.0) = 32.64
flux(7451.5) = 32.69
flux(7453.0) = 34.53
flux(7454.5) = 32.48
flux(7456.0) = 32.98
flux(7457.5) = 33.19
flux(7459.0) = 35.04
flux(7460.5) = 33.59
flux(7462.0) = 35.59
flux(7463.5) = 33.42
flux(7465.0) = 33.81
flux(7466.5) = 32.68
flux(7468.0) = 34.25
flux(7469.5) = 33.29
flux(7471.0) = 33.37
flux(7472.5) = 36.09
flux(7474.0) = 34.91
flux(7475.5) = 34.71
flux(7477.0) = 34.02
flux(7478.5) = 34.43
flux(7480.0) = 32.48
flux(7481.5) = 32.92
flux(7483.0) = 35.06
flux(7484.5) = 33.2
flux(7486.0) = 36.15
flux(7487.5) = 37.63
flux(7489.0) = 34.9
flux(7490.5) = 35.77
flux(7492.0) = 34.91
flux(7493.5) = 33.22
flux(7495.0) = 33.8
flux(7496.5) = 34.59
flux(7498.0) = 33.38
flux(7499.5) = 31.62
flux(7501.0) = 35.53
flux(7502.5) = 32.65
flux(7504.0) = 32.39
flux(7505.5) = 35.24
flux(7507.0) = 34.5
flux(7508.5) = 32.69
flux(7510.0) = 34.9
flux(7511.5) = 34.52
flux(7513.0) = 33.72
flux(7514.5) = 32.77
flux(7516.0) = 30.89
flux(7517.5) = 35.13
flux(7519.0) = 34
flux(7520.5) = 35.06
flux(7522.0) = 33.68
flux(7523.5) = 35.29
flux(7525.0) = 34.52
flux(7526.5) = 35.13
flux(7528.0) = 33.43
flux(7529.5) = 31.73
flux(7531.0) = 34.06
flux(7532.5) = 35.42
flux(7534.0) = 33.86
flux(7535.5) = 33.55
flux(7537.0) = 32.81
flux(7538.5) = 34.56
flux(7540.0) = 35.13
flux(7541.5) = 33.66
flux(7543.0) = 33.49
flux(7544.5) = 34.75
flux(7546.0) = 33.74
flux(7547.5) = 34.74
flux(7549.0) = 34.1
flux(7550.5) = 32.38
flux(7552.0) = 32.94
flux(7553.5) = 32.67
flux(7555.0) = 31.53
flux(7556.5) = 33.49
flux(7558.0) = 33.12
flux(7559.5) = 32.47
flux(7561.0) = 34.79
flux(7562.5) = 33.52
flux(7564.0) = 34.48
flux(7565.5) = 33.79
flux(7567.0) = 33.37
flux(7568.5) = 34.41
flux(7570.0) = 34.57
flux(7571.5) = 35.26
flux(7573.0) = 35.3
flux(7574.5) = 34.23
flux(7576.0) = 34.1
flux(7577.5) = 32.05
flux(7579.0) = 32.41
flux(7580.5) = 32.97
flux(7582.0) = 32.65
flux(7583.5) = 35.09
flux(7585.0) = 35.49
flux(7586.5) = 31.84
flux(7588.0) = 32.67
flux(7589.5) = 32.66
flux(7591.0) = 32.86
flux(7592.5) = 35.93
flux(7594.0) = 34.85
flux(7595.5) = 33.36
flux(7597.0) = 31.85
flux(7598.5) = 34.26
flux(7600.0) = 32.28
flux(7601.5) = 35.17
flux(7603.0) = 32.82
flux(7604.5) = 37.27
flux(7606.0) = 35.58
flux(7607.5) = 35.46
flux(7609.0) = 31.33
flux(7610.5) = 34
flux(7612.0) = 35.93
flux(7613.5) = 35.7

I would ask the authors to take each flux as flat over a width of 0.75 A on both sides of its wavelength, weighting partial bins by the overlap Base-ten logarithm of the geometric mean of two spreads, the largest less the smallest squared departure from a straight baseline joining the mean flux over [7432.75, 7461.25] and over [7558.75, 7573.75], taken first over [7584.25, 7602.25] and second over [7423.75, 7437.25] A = 0.59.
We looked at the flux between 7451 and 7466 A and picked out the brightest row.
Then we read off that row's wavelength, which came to 7462.0 A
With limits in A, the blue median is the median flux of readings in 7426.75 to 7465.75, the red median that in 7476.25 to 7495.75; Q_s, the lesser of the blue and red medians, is 33.9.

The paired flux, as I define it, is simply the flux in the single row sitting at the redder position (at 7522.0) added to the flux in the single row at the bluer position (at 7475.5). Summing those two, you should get 68.4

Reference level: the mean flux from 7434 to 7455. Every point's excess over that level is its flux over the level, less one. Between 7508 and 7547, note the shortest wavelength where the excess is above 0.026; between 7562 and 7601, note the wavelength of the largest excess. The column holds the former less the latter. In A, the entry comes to -82.5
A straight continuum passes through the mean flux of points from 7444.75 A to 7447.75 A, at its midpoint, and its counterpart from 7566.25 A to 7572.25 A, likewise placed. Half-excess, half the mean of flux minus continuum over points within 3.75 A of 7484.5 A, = 0.40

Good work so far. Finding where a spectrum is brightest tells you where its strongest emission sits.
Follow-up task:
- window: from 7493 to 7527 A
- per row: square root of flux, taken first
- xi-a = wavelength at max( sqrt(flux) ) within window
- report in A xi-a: 7501.0 A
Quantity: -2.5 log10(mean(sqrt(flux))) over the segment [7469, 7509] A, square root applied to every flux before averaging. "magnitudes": -1.92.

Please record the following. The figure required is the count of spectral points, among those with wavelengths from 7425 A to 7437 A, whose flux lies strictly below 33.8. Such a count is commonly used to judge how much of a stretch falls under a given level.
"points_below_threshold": 4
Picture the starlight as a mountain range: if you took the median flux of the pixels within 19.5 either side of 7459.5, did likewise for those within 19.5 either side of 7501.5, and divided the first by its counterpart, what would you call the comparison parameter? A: 0.99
